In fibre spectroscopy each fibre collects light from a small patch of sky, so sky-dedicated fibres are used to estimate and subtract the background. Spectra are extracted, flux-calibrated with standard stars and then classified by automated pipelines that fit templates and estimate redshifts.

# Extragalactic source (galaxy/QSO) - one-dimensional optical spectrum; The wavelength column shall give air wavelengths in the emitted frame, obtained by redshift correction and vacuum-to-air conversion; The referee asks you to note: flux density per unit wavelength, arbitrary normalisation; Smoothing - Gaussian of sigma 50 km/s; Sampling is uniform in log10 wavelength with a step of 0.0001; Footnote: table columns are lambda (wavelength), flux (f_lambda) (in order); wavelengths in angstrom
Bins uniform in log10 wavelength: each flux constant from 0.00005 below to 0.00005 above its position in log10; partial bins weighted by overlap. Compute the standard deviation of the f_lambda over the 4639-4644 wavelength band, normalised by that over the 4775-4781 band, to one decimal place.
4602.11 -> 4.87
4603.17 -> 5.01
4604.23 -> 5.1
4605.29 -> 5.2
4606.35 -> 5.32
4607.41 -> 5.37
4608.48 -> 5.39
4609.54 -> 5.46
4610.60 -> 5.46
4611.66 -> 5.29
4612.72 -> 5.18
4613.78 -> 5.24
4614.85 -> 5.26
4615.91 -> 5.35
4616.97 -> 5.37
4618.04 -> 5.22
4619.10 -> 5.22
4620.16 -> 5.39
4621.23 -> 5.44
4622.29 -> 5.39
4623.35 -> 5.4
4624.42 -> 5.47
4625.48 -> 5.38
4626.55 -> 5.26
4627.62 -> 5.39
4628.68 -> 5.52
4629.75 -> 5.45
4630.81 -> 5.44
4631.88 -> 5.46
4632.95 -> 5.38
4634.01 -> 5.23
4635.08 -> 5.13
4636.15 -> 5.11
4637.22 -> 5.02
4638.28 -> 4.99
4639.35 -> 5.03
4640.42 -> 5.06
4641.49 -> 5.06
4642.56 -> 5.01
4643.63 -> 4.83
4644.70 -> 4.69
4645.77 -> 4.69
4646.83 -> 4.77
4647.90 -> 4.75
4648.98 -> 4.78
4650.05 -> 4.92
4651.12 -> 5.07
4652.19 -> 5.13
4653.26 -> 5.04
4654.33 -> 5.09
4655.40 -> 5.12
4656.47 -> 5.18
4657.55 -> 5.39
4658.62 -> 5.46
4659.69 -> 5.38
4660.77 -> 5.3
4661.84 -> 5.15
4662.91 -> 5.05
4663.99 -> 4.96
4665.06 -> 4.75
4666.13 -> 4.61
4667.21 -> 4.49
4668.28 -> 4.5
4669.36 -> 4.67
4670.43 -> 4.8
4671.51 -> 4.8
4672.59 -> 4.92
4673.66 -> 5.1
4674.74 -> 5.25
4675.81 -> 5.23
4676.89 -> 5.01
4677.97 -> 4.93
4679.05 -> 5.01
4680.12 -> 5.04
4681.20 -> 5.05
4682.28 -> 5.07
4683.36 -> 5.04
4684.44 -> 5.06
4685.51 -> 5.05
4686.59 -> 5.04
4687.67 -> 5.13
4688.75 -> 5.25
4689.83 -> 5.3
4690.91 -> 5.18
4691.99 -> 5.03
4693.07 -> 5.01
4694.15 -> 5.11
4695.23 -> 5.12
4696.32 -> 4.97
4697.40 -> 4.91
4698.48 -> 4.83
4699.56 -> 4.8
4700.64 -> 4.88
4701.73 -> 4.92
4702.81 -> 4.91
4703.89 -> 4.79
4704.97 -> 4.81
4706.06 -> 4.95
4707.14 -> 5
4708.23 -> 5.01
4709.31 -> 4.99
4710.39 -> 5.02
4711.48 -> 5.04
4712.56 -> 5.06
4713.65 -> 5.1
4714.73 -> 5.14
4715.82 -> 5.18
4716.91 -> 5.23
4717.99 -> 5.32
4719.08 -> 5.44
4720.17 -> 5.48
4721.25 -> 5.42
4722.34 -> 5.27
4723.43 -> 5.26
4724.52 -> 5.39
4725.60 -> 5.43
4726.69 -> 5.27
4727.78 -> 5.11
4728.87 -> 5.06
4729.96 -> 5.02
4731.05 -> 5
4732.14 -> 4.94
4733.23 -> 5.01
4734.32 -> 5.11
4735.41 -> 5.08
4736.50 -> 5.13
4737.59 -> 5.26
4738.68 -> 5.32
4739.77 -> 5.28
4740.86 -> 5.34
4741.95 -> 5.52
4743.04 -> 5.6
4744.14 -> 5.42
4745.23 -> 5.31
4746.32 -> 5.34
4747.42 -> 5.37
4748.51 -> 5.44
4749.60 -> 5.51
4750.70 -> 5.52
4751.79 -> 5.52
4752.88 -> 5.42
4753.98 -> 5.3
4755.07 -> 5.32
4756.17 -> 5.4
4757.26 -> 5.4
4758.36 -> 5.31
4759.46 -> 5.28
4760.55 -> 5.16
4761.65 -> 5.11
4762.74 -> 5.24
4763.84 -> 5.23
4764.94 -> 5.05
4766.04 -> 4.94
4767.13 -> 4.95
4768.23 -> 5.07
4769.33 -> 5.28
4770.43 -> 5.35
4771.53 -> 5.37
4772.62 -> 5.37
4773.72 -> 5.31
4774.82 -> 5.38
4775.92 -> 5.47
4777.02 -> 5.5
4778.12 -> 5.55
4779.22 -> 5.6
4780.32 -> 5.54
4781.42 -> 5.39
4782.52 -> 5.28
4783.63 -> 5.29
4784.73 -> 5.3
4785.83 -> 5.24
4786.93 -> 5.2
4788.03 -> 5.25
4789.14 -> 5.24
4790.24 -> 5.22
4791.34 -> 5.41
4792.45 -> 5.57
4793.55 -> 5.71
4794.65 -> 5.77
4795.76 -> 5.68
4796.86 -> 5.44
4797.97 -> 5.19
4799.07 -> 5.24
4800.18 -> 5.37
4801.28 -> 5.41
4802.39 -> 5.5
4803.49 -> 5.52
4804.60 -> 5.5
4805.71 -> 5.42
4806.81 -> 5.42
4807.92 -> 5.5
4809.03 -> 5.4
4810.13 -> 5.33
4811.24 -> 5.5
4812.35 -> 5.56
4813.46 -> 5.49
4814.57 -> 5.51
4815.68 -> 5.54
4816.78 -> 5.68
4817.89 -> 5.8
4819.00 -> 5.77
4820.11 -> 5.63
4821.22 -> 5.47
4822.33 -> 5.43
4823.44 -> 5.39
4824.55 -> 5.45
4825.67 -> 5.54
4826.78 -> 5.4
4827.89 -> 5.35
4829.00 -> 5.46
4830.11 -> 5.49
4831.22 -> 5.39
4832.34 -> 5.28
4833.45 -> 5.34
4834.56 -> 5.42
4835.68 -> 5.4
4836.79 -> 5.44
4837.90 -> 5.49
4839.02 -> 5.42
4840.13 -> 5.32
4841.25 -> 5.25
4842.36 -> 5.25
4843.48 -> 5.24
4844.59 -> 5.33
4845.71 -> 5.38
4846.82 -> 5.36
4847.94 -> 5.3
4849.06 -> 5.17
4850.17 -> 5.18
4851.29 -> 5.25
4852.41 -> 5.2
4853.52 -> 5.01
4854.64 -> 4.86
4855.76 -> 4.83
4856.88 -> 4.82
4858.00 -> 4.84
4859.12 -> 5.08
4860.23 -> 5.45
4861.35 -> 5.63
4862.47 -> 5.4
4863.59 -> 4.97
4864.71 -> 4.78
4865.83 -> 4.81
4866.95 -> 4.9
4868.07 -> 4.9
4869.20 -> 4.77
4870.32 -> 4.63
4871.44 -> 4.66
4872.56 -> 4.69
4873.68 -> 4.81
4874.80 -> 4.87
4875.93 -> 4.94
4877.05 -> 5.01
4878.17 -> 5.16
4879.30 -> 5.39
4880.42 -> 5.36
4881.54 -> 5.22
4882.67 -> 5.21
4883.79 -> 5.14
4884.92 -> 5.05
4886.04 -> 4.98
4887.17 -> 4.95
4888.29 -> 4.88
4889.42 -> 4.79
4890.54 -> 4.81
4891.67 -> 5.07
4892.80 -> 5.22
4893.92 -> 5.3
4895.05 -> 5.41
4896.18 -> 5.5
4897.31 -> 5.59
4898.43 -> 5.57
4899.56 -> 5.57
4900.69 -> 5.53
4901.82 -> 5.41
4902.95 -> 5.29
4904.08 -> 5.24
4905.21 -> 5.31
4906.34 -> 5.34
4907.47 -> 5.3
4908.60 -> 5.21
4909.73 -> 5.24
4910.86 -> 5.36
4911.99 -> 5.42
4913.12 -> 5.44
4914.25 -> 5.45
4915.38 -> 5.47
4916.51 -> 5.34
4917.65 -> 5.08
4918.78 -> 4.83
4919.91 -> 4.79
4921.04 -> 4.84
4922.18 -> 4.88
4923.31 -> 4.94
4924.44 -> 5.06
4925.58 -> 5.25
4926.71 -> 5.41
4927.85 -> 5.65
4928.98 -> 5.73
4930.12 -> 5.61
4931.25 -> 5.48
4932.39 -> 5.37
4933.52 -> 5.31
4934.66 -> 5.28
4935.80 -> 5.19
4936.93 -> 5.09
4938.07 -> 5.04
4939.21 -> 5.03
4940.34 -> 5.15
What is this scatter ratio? 1.9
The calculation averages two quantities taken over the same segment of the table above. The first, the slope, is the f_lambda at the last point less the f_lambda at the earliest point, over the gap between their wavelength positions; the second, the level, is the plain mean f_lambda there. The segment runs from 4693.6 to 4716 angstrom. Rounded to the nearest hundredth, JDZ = 2.49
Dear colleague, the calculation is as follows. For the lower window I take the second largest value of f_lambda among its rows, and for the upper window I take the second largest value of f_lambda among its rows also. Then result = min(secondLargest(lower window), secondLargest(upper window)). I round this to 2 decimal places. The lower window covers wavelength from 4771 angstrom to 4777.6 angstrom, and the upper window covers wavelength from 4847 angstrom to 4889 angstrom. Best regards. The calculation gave 5.45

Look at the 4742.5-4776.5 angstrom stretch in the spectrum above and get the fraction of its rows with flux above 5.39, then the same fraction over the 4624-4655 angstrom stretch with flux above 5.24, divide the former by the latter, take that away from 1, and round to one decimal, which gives 0.0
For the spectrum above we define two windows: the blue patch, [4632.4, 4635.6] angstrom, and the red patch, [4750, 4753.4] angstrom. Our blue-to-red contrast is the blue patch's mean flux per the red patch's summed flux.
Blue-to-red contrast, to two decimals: 0.32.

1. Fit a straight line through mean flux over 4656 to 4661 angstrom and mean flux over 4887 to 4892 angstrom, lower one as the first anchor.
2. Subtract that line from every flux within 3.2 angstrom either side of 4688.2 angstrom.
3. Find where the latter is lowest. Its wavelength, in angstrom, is 4686.59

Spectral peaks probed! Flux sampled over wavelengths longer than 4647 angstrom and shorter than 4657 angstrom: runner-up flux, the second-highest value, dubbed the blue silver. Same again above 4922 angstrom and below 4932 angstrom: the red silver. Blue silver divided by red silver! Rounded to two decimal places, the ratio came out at 0.91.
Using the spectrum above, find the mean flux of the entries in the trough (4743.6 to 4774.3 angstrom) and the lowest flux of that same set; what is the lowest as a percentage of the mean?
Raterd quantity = 93.3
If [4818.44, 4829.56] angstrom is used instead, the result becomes 97.5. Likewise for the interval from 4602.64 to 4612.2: 94.7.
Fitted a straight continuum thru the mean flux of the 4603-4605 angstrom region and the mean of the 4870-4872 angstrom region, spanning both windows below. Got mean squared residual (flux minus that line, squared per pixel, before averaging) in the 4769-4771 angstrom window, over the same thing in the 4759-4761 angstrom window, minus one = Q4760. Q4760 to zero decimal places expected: 1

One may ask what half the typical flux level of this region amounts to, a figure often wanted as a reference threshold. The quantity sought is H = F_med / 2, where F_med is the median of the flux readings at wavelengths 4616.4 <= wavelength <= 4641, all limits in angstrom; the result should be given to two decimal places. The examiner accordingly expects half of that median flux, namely 2.69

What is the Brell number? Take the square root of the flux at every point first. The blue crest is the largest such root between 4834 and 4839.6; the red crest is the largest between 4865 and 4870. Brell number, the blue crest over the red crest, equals 1.06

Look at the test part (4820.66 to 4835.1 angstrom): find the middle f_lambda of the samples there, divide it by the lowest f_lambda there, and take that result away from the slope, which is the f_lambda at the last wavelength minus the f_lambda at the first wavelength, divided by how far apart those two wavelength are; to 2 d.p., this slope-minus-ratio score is -1.03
